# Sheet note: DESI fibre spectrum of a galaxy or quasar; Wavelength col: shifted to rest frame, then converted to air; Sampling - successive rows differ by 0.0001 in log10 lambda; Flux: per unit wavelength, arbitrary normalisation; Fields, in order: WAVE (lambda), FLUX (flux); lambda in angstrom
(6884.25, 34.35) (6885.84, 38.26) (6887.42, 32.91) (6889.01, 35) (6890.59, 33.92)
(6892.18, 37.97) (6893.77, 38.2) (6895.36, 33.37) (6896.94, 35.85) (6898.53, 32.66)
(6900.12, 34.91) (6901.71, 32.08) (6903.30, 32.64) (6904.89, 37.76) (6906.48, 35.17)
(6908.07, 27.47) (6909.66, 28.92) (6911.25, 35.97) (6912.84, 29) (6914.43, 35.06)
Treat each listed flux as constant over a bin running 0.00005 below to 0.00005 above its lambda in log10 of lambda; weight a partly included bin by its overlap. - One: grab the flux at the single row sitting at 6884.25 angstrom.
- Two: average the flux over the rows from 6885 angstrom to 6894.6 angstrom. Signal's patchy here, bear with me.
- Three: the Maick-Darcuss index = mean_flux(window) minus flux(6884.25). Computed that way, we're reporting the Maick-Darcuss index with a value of 1.7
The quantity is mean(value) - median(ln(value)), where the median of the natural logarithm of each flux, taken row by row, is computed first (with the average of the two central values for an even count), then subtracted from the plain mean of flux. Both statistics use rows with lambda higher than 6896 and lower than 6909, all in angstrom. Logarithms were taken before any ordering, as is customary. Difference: 30.0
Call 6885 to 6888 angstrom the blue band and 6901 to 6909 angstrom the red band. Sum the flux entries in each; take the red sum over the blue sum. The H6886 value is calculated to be 2.3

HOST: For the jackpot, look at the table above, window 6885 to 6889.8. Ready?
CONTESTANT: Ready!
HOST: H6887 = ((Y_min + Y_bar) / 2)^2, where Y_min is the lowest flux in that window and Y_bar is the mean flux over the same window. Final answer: 1166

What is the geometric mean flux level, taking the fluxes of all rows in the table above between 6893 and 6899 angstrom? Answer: 35.0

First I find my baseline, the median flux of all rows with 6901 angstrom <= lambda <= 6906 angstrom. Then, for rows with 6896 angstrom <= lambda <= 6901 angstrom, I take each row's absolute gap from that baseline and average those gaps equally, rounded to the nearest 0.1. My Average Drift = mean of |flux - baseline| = 1.8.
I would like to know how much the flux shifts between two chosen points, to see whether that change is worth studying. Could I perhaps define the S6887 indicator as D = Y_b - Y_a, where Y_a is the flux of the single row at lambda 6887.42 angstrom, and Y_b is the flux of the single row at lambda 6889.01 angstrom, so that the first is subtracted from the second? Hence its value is 2.1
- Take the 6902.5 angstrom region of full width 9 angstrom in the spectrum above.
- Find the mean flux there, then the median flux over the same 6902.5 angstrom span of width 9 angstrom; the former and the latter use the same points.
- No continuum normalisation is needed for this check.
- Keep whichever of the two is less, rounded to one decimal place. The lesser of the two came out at 33.8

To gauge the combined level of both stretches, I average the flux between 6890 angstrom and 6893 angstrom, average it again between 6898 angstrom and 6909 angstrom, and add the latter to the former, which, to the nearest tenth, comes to 69.2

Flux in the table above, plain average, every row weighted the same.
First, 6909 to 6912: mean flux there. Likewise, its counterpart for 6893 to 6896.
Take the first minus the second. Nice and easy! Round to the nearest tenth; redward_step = -3.3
